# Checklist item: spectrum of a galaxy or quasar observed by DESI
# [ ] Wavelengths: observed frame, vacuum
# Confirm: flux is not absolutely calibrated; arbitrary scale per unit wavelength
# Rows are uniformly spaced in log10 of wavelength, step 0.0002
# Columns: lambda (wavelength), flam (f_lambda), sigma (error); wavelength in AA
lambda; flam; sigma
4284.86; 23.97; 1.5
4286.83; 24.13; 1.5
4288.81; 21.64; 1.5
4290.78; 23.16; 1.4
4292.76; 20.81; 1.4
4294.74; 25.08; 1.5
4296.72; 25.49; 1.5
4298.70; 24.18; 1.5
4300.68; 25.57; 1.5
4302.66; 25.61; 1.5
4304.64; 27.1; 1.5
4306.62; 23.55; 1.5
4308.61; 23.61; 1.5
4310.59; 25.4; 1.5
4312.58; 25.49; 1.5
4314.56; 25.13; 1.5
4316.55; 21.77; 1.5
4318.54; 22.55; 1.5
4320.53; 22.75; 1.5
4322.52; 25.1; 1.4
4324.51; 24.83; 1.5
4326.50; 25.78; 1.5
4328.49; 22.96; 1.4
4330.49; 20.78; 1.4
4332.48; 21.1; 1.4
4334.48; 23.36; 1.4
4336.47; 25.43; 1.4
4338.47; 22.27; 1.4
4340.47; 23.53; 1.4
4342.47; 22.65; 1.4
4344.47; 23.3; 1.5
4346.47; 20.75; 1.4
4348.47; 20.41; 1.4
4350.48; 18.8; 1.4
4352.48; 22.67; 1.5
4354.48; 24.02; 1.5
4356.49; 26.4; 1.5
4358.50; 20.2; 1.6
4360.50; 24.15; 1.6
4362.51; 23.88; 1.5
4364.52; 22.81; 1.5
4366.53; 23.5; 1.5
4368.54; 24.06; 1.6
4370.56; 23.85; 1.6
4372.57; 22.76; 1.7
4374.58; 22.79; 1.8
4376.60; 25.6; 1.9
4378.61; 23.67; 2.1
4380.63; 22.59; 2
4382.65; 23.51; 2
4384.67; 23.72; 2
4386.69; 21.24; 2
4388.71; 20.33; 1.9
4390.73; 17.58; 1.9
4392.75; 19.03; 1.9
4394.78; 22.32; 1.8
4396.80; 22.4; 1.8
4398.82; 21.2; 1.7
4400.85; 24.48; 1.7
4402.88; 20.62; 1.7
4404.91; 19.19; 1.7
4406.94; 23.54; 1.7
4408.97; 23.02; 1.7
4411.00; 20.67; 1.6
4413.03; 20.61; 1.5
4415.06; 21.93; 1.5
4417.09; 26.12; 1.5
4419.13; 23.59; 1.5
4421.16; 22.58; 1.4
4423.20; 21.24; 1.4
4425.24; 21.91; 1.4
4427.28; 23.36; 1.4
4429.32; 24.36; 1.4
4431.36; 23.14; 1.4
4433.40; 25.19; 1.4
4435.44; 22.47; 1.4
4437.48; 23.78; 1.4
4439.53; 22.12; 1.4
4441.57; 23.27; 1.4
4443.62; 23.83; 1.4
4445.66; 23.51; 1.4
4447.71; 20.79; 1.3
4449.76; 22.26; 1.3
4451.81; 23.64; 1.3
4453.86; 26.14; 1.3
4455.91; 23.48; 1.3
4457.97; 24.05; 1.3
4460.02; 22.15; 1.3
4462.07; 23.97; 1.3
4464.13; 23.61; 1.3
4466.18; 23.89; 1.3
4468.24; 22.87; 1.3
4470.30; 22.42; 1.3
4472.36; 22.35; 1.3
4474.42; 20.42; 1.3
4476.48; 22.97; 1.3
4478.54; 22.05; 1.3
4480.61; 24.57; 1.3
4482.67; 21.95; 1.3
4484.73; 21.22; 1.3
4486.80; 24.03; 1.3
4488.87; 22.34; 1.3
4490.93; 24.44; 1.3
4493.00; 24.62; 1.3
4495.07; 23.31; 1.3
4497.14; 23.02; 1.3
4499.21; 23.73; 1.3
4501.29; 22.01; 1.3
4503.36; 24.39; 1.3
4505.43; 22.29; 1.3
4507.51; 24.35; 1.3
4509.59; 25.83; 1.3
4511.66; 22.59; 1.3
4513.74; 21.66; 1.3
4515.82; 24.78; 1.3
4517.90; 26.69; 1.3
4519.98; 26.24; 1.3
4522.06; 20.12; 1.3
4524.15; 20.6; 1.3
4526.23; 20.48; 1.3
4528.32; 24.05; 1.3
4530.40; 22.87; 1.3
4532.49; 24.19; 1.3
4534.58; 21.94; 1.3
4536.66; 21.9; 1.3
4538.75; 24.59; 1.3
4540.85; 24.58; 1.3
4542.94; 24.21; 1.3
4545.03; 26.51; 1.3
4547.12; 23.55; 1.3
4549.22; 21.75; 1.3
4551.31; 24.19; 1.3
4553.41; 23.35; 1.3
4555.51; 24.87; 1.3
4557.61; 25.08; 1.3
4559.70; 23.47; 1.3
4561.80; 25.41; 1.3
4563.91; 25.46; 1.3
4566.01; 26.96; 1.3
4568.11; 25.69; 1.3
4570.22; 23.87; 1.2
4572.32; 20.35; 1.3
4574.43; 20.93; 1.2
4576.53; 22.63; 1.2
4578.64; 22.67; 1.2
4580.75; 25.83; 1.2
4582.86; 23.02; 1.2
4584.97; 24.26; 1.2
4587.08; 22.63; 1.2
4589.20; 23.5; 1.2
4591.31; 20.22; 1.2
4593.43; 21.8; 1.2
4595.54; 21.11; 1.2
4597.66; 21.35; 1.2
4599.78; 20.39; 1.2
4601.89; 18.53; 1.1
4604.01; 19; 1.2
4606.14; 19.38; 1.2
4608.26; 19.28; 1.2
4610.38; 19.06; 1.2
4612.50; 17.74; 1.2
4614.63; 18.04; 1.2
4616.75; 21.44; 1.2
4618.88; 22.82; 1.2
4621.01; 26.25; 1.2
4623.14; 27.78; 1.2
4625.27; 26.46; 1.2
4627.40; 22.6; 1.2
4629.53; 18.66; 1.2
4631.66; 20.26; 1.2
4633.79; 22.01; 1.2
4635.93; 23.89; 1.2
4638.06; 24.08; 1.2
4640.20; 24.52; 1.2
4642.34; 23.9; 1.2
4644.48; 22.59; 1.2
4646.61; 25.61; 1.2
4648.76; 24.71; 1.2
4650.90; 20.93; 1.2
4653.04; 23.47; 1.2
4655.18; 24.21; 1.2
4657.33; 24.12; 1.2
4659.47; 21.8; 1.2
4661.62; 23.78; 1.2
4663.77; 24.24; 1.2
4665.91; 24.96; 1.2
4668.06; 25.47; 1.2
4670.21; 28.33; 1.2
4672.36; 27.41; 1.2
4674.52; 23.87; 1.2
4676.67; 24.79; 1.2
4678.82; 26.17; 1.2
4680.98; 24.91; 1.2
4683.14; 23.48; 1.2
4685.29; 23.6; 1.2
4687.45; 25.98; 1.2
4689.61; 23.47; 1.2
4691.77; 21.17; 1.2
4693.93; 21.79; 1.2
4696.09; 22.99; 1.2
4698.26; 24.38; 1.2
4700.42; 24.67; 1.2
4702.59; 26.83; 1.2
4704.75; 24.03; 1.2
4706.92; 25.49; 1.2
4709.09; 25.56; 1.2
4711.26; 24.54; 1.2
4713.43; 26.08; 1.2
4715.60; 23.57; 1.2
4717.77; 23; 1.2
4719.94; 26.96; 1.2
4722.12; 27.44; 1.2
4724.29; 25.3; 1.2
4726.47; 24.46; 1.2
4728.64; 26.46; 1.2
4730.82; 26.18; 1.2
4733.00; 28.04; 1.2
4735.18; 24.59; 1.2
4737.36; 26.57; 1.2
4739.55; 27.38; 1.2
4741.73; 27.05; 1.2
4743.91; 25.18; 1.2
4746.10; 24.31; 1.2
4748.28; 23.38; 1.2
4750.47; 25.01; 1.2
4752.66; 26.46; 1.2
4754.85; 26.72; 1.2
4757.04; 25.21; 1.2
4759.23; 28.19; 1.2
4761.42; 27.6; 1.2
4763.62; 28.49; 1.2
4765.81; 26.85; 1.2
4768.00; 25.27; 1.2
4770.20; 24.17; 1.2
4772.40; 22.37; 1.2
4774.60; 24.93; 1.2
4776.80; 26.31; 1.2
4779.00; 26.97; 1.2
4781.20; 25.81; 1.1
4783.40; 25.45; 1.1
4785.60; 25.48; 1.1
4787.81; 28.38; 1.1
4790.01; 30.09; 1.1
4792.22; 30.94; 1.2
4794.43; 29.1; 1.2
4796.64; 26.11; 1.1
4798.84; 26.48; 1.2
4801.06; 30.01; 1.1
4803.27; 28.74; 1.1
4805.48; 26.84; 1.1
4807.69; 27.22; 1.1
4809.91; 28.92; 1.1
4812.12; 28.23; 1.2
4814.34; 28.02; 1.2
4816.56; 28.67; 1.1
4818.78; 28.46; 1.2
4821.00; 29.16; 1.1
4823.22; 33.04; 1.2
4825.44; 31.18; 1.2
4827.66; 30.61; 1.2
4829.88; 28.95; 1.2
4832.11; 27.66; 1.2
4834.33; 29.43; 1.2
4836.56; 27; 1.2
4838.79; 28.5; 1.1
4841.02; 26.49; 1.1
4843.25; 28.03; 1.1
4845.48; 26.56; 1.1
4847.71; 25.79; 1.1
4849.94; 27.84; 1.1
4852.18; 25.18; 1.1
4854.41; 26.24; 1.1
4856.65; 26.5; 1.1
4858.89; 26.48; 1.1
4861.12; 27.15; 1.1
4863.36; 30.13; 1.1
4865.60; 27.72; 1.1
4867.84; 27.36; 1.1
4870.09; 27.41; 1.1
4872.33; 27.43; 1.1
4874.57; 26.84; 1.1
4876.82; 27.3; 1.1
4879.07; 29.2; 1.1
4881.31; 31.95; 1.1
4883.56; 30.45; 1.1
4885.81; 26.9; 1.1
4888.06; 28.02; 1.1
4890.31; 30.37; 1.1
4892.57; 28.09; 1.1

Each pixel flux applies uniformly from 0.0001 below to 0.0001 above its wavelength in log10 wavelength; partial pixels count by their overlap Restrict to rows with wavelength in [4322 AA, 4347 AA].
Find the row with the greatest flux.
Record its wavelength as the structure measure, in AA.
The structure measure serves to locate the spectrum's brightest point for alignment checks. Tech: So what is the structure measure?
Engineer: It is 4326.50 AA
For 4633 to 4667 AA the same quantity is 4646.61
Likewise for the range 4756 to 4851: 4823.22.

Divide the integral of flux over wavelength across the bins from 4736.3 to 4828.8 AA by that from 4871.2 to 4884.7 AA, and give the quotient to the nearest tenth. 6.5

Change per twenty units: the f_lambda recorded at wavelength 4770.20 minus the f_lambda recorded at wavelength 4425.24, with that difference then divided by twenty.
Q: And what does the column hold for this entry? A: 0.11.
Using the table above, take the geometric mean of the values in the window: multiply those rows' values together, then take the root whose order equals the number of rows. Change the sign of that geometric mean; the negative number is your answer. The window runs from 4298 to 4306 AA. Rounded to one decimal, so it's -25.6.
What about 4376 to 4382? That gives -23.9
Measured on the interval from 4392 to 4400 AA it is -21.2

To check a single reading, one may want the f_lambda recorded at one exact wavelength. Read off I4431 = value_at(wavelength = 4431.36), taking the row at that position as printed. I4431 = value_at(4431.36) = 23.14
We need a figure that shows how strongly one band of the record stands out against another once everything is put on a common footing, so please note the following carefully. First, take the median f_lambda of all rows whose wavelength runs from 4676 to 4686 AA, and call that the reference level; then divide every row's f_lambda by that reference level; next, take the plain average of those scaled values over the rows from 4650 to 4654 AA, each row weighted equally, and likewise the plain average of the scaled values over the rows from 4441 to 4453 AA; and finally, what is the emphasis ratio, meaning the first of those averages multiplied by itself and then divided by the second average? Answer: 0.87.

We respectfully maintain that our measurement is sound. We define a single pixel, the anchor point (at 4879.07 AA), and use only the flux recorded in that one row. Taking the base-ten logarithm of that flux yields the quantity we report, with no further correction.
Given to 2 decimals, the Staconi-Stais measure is 1.47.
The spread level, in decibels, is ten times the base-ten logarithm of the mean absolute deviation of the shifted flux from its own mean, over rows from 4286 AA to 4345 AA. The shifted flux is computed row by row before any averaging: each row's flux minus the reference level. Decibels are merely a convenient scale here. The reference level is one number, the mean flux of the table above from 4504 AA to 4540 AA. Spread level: 1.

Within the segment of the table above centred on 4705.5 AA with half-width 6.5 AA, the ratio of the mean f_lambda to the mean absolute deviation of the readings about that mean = 33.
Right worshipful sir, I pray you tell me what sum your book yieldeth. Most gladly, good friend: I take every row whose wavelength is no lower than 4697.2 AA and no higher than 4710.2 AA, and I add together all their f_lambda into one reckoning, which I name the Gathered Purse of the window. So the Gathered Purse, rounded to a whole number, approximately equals 151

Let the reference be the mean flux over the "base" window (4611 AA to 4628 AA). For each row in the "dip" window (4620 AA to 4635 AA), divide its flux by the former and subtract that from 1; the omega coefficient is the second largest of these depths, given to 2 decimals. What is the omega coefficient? 0.11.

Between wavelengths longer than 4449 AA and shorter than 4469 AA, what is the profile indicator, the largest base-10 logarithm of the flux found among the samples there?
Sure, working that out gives 1.42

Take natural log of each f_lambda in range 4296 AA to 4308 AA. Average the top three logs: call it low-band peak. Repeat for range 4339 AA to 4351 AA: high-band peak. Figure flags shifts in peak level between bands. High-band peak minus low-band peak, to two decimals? -0.12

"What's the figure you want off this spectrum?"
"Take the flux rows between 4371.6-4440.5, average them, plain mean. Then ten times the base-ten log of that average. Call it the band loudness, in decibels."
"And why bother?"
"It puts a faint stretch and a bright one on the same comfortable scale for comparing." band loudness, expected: 13.5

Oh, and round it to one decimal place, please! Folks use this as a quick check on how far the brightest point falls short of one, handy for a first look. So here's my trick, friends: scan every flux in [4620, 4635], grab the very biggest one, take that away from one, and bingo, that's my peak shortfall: -26.8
